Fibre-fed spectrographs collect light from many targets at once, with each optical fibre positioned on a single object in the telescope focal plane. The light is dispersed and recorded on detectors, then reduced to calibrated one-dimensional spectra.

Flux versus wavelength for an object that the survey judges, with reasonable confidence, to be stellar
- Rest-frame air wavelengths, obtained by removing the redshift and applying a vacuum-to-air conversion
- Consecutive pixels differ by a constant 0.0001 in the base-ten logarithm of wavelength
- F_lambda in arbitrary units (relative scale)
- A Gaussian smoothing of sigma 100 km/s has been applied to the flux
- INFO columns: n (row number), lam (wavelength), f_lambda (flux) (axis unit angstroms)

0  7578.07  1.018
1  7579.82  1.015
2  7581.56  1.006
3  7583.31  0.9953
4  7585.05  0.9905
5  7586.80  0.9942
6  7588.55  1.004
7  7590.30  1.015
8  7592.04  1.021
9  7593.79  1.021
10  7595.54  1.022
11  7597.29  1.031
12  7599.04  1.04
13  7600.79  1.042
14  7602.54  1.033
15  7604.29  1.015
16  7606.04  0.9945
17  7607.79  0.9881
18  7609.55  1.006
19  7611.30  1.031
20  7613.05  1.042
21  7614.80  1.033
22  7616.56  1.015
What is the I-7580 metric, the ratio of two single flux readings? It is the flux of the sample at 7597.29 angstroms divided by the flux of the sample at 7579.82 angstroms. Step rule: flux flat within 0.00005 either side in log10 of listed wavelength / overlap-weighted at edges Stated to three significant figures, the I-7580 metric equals 1.02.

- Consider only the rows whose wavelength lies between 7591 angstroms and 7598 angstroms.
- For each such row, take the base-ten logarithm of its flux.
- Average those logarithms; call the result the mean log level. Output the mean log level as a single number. 0.010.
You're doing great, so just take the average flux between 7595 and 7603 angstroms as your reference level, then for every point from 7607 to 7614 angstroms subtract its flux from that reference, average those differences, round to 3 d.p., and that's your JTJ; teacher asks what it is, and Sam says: 0.017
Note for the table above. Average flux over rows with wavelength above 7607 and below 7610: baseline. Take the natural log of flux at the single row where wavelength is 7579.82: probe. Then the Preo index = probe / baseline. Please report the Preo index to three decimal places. 0.015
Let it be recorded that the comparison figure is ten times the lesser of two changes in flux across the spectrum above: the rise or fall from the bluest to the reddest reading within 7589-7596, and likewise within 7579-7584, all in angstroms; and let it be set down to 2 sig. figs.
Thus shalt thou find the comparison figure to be -0.20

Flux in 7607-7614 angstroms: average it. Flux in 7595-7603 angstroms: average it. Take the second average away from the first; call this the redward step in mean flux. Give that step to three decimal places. -0.017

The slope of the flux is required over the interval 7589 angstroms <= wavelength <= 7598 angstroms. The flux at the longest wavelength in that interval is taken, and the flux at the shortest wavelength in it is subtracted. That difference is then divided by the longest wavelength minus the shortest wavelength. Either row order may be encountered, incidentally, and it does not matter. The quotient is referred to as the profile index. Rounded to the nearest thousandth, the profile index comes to 0.002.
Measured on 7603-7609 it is -0.008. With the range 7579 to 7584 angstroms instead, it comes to -0.006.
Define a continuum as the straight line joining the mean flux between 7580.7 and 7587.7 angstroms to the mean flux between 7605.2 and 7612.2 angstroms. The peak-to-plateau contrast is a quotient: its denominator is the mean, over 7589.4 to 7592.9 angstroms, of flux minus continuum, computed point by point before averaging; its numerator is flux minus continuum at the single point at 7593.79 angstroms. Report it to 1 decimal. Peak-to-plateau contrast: 1.1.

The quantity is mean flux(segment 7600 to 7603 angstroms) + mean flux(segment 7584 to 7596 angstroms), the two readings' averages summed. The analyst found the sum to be 2.05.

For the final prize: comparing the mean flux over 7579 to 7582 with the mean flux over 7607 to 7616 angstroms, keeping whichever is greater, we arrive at 1.02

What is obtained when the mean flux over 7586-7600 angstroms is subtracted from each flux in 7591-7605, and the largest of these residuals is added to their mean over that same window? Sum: 0.033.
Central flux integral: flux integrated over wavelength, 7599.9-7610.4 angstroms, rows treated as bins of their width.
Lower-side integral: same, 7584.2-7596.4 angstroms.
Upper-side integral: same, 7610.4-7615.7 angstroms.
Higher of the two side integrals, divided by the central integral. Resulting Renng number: 1.16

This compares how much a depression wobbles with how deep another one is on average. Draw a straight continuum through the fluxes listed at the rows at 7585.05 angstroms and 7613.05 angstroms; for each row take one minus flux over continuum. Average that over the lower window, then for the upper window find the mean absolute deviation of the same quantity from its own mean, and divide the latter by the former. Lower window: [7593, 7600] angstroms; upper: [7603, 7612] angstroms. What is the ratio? -0.7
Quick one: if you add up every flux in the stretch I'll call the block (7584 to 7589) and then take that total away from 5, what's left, 2.01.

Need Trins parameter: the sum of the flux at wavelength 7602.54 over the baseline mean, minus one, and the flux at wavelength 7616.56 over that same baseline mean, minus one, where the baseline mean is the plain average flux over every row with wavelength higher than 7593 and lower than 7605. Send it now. -0.01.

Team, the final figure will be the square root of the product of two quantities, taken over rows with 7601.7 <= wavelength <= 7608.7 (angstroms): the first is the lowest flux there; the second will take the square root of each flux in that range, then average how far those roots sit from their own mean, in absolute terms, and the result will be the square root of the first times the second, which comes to 0.090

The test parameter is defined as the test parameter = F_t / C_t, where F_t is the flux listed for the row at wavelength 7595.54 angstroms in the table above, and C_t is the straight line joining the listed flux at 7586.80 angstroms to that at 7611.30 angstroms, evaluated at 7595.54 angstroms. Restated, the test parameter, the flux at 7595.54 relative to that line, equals 1.01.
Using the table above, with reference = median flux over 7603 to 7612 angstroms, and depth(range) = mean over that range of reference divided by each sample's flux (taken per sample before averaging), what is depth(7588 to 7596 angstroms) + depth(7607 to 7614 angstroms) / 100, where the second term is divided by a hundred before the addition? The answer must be 1.00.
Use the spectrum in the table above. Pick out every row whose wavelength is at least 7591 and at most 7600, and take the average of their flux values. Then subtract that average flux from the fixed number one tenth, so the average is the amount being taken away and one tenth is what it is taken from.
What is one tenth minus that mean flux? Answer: -0.927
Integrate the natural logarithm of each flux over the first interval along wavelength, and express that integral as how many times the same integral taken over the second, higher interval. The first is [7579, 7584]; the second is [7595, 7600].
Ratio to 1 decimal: 0.2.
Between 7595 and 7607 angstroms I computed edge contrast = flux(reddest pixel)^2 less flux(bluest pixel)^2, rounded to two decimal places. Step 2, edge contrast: -0.06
